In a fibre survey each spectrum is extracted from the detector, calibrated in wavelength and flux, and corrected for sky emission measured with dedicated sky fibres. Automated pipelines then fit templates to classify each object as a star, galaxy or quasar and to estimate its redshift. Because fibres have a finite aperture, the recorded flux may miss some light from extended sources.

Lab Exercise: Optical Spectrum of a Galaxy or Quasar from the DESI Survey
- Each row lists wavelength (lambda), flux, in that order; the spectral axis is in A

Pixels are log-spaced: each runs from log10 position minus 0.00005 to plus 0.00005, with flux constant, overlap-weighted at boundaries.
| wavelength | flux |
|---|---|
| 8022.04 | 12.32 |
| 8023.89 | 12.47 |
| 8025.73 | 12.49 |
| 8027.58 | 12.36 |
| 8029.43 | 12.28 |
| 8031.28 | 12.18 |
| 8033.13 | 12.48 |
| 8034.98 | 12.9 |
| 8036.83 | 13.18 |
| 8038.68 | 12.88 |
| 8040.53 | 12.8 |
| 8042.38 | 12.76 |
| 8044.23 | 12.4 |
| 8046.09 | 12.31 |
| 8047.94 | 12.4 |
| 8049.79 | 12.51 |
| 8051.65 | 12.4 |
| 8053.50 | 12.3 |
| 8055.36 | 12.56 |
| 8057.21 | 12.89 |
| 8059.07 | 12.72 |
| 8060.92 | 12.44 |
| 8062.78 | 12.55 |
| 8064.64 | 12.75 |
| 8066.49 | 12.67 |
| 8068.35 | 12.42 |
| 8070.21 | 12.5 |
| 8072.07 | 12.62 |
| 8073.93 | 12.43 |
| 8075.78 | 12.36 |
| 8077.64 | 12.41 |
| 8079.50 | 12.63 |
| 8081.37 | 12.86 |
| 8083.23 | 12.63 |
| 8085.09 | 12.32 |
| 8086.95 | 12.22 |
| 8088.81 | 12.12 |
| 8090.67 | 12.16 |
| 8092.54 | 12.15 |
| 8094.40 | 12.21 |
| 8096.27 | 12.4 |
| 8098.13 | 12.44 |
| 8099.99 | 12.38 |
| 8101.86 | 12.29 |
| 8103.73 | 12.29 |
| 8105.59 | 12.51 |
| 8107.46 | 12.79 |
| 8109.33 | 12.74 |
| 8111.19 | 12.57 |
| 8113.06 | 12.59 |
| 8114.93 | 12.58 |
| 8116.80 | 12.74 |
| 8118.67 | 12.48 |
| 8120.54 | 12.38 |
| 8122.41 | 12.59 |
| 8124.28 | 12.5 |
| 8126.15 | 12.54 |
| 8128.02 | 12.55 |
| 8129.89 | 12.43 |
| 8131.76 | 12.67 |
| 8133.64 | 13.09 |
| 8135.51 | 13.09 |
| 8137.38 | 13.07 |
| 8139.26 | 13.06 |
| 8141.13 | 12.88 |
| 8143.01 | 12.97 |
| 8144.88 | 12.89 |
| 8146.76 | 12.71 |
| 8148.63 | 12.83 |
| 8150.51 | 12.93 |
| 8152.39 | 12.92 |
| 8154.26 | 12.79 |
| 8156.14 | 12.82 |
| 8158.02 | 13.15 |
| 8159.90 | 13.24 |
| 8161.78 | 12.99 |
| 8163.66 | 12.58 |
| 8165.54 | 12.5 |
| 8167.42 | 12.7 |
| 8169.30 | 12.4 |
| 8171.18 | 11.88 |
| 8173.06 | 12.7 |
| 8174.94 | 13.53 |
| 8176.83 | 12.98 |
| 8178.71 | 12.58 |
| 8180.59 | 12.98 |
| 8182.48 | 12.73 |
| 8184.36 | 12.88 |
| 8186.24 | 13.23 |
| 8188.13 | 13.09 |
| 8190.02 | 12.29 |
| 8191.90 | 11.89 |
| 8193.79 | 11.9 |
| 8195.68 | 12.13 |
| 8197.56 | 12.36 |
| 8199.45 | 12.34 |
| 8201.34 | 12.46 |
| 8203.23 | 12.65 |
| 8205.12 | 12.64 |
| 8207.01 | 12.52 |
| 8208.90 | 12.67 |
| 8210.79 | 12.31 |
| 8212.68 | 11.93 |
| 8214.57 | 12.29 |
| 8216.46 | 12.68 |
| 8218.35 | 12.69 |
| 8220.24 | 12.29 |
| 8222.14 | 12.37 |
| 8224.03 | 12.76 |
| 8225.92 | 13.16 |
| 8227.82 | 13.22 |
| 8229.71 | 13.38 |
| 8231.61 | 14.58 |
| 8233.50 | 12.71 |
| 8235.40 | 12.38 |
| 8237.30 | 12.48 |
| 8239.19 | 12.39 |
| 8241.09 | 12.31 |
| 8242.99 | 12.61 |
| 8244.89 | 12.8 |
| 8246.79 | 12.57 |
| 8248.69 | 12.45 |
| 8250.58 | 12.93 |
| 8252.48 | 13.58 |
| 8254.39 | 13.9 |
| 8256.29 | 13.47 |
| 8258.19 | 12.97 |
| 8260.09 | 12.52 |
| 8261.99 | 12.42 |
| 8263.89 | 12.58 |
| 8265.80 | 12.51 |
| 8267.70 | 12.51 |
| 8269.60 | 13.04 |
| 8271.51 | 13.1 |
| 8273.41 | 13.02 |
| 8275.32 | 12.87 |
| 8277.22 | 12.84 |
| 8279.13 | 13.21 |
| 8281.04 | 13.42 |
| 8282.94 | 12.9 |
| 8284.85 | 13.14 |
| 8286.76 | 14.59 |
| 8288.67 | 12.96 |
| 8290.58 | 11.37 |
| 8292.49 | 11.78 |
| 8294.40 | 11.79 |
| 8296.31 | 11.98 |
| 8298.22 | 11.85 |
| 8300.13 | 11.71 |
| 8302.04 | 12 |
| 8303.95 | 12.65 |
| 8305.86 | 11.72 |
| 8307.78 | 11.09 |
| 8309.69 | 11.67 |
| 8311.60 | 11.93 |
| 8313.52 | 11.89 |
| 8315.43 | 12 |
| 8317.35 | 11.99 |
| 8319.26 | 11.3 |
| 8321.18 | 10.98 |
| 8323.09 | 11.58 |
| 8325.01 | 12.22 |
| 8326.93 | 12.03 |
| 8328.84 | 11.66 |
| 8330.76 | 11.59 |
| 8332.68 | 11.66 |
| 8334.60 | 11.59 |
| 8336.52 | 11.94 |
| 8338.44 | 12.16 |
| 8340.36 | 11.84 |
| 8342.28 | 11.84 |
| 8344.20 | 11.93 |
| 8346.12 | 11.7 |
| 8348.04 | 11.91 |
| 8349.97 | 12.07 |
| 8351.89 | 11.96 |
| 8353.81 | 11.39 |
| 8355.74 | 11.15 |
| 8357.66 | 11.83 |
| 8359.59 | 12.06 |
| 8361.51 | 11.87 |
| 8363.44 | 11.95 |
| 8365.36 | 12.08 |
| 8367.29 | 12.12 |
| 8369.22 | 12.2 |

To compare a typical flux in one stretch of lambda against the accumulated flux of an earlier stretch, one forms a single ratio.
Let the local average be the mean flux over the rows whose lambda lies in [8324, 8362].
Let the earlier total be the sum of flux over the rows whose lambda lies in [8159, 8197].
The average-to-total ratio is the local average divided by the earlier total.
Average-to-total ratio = 0.0467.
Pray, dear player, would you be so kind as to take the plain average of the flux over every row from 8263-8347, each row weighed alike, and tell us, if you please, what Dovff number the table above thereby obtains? 12.2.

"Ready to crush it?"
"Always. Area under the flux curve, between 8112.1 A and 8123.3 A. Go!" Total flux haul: 141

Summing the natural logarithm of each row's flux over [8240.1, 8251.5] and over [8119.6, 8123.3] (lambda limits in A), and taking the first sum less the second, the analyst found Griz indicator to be 10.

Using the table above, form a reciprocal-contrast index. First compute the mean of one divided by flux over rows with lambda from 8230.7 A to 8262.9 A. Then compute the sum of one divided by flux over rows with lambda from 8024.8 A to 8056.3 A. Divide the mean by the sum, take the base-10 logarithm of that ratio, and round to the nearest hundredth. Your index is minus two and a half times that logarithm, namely 3.10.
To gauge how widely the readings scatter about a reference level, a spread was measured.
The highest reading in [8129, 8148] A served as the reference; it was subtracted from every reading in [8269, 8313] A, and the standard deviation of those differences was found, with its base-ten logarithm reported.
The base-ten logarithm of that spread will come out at -0.1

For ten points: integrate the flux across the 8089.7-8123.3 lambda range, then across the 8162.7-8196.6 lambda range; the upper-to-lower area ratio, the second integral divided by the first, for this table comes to 1.02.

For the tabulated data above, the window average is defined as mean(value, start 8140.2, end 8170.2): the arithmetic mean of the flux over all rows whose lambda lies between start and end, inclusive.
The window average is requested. 12.8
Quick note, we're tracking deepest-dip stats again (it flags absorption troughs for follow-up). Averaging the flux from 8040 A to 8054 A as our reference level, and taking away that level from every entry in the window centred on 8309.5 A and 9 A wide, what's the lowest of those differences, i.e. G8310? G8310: -1.4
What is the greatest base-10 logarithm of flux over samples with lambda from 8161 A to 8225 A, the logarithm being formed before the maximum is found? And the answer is 1.13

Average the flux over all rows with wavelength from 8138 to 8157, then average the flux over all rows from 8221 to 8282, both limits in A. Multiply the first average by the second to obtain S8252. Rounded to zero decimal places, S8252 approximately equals 166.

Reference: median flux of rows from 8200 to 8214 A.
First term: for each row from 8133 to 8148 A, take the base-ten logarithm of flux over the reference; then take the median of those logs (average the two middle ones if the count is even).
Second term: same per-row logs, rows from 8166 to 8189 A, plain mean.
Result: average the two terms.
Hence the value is 0.013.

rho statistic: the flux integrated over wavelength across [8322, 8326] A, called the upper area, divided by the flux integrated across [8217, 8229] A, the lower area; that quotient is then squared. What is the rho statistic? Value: 0.1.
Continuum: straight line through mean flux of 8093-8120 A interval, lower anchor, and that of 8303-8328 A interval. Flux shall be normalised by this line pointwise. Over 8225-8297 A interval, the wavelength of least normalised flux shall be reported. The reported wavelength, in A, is 8290.58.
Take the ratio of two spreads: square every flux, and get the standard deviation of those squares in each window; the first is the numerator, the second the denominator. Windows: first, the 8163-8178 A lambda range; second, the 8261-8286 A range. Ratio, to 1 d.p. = 1.5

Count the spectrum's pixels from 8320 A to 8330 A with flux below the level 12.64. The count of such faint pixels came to 5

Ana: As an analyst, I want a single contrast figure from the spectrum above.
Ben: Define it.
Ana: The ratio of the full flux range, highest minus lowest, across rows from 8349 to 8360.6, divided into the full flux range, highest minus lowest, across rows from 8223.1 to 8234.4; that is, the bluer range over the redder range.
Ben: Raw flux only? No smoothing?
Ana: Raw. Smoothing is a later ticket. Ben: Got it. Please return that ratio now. 2.0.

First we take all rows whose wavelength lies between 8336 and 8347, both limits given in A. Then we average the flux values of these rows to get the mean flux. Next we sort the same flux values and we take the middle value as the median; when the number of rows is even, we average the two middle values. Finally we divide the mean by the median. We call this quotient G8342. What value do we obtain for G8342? 1.00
